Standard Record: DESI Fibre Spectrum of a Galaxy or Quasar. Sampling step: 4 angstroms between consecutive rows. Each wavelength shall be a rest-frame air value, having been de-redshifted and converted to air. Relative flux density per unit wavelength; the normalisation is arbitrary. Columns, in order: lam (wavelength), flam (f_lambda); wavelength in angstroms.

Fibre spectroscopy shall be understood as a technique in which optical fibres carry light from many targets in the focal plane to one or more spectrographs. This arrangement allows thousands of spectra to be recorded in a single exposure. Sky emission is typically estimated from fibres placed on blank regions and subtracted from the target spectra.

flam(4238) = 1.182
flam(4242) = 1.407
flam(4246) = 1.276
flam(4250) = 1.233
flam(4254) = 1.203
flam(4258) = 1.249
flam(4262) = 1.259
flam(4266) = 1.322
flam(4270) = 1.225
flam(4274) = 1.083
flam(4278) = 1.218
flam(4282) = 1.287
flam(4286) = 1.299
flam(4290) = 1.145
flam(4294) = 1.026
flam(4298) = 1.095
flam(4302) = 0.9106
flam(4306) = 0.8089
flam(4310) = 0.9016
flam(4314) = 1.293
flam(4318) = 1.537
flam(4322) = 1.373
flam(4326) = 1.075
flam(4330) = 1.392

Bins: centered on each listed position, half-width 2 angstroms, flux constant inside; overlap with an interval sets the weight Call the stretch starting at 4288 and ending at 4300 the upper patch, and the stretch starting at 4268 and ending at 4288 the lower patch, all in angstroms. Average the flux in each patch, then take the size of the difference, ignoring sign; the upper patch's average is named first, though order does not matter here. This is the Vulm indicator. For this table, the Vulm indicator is 0.134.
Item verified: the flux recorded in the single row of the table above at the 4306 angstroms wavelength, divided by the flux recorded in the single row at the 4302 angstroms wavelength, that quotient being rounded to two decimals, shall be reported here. 0.89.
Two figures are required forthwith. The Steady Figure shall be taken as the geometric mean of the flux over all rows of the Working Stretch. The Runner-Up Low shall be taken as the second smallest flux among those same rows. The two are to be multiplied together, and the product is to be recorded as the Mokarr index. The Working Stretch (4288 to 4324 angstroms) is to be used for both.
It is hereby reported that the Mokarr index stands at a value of 1.0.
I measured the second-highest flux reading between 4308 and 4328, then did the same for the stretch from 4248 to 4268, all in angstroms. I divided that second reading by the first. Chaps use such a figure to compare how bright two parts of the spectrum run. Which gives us 0.92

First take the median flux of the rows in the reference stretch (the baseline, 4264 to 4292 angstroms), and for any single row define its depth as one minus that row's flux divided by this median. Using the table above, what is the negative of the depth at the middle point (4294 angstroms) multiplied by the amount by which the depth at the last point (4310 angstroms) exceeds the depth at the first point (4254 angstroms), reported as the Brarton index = -0.040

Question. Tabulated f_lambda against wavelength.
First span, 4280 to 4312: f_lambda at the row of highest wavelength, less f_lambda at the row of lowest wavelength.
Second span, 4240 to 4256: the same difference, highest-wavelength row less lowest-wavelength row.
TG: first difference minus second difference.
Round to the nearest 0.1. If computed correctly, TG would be -0.2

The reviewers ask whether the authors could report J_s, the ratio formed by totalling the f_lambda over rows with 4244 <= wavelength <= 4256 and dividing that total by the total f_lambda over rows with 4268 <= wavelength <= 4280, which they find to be 1.1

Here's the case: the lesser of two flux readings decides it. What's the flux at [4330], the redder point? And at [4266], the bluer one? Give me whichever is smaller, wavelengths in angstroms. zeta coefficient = 1.32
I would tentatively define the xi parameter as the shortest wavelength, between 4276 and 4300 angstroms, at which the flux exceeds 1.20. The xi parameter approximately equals 4278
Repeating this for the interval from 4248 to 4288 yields 4250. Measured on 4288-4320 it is 4314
